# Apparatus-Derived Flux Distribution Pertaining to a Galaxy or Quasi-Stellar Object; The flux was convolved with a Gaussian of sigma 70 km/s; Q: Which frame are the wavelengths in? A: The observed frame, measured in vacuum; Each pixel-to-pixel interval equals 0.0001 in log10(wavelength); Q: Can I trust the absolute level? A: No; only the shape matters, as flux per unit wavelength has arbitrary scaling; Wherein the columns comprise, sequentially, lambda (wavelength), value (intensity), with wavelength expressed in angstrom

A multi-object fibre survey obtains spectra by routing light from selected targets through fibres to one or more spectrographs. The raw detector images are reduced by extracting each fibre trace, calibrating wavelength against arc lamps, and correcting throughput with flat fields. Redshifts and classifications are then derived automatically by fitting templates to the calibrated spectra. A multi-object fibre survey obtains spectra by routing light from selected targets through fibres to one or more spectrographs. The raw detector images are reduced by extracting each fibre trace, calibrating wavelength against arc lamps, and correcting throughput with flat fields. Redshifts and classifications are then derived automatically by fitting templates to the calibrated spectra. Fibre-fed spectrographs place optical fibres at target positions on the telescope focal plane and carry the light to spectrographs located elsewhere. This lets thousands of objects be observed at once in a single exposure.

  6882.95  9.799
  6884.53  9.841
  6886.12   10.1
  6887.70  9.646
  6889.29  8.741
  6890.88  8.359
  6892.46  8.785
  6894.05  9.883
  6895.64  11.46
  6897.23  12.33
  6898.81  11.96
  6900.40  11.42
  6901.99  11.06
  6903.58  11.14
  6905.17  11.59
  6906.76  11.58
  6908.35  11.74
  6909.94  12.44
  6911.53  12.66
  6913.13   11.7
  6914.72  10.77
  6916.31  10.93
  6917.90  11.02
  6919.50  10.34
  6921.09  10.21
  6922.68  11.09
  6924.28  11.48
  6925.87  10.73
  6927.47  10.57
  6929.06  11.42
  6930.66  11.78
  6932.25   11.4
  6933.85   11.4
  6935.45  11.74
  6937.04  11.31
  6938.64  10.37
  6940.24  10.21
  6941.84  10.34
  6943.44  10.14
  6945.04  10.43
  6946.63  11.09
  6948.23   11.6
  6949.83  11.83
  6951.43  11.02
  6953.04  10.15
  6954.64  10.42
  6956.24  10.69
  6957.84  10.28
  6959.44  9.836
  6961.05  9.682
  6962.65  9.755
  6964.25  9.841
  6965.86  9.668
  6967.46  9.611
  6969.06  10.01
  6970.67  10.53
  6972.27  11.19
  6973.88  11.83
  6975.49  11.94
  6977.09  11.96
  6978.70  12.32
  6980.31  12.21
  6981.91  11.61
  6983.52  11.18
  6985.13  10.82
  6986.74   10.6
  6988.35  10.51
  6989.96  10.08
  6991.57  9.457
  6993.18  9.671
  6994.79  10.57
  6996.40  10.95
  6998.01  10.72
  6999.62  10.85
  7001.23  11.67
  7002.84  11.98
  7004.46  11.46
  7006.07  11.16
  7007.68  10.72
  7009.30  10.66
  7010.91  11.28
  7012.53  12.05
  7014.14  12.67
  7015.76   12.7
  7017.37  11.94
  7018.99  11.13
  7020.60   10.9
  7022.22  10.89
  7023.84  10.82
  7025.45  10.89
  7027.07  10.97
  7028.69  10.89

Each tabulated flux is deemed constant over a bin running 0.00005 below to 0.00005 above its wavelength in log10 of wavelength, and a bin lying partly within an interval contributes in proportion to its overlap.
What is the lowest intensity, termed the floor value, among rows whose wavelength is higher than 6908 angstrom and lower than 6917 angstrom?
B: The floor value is 10.77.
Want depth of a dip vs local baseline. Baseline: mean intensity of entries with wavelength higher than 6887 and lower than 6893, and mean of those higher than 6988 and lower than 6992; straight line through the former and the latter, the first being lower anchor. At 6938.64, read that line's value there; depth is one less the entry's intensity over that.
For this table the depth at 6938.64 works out -0.10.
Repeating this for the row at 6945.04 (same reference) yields -0.10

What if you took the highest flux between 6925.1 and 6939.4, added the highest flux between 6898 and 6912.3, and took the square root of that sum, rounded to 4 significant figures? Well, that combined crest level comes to 4.944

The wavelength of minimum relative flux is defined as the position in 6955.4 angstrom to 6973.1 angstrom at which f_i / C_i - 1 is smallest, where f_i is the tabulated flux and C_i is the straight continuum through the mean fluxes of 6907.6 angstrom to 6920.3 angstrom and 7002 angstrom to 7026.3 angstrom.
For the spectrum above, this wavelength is 6967.46 angstrom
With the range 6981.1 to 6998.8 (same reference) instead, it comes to 6991.57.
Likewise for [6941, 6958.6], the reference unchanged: 6943.44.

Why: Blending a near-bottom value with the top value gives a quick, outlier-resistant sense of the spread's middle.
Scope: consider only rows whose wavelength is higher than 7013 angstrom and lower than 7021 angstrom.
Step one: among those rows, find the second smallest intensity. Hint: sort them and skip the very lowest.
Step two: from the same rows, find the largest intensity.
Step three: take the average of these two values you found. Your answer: 11.9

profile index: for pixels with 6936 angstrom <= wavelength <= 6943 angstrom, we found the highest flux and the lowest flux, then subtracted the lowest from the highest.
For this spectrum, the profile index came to 1.1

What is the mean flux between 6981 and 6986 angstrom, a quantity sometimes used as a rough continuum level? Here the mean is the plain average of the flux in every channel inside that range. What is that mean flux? 11.2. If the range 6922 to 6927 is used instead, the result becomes 11.1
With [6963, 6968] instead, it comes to 9.7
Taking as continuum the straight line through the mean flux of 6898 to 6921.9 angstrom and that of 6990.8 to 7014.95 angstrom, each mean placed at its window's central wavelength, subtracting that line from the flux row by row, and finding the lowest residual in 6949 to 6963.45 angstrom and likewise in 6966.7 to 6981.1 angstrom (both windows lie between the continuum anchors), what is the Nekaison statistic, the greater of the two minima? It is -1.52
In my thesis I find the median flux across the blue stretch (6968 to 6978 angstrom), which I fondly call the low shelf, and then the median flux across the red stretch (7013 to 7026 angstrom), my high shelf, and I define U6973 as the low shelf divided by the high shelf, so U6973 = 1.04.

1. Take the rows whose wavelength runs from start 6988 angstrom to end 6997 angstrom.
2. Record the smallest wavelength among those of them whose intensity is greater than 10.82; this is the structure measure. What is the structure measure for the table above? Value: 6996.40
